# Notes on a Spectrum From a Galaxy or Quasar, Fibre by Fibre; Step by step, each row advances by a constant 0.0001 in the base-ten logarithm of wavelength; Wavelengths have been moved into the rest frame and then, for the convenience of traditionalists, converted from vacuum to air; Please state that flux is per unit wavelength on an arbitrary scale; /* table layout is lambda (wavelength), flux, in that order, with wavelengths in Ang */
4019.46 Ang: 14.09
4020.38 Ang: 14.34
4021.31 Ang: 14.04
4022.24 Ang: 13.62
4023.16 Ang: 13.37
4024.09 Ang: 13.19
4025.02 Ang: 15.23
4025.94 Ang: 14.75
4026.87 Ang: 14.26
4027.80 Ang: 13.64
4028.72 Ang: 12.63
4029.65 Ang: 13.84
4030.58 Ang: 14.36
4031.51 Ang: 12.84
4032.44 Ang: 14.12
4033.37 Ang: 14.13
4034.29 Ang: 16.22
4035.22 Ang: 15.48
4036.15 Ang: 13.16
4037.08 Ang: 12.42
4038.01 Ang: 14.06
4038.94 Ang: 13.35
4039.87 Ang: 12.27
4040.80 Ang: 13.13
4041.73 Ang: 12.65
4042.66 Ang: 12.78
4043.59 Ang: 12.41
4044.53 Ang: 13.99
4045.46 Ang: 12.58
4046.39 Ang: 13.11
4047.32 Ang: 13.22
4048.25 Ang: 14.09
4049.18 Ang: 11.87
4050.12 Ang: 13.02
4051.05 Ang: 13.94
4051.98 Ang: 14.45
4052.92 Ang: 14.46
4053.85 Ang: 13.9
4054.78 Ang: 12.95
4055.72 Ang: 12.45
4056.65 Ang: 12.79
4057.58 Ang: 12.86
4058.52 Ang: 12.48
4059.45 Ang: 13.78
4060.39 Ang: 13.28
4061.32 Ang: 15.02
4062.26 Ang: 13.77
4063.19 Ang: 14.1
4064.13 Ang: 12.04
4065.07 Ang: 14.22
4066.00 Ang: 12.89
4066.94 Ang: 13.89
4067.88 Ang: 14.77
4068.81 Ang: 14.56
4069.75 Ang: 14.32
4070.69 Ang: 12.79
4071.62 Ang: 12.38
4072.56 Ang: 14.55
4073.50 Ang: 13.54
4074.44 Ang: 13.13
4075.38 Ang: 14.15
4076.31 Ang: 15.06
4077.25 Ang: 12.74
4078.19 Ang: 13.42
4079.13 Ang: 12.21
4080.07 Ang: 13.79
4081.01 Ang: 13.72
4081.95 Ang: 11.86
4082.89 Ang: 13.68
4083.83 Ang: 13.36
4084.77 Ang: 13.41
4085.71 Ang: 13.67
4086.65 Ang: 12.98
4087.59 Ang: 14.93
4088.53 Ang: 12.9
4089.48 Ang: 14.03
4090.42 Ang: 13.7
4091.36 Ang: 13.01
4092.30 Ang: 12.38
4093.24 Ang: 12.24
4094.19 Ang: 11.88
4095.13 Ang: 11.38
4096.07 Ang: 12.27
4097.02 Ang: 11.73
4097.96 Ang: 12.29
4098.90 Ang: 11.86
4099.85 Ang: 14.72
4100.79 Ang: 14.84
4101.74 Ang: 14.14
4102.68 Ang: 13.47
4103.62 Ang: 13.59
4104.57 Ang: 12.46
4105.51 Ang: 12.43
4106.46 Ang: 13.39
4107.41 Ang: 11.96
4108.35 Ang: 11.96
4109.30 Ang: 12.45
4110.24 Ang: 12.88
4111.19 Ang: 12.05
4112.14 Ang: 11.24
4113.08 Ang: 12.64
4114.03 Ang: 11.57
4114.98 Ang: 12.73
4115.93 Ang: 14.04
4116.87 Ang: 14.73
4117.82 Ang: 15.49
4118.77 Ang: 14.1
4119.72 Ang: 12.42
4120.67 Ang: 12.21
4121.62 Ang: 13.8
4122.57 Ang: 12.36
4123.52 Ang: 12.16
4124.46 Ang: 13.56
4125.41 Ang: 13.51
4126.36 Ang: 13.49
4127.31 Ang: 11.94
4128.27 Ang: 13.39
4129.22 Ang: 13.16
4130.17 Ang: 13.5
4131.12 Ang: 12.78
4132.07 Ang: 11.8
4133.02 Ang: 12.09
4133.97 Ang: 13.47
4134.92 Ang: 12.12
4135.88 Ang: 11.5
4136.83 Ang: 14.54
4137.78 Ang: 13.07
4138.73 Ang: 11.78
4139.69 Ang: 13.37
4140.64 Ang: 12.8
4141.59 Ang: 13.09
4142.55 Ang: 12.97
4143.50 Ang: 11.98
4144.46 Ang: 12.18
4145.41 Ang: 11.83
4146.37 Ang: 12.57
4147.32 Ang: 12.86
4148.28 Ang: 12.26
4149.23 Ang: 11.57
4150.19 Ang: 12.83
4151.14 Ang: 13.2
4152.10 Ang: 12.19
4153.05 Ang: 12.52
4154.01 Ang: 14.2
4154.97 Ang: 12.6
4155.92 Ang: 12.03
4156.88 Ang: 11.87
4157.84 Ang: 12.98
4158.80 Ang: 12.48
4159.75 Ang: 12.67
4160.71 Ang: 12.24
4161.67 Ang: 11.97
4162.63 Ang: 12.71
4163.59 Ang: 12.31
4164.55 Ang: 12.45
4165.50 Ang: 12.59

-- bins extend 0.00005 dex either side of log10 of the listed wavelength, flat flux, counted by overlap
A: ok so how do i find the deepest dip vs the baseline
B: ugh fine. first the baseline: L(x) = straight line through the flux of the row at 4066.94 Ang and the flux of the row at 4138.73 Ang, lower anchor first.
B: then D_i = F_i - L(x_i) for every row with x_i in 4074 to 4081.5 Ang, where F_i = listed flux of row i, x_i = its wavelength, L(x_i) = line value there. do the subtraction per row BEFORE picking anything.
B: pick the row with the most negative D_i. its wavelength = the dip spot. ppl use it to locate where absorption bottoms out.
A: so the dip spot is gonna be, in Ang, 4079.13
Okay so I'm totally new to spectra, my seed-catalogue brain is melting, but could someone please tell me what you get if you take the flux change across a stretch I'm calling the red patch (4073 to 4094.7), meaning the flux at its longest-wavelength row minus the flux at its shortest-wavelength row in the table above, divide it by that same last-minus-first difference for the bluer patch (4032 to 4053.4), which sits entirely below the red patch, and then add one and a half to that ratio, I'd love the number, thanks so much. -3.4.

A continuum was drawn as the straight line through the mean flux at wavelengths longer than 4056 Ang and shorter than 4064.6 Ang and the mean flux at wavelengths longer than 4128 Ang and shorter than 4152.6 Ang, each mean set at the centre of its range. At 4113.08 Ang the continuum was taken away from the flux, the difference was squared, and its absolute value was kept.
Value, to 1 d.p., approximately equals 0.1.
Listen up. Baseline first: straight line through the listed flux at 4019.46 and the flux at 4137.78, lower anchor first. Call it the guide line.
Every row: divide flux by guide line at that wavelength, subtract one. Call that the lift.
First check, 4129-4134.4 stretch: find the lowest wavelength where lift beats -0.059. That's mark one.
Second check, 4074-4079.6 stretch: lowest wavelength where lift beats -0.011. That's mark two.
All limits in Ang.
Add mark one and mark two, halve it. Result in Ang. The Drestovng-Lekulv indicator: 4102.3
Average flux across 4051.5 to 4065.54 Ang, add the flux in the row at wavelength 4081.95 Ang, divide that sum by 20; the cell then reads 1.27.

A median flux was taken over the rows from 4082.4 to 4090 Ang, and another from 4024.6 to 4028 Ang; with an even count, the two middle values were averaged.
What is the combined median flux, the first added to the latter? 28.0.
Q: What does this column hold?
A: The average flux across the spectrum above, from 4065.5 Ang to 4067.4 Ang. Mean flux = 13.4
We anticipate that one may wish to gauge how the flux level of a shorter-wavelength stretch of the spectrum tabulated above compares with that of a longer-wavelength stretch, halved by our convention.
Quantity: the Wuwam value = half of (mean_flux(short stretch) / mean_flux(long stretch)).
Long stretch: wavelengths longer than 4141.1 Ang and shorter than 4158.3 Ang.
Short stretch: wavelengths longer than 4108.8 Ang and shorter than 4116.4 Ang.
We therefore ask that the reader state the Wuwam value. 0.496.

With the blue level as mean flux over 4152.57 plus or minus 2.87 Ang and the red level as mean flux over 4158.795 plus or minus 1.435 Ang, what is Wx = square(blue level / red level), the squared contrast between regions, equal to 1.03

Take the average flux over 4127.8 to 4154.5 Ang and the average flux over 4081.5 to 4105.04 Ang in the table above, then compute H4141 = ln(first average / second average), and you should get -0.029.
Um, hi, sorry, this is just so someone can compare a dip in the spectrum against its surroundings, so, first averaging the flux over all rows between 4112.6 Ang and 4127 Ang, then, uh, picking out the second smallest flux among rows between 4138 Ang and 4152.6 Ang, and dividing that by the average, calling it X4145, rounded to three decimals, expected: 0.889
